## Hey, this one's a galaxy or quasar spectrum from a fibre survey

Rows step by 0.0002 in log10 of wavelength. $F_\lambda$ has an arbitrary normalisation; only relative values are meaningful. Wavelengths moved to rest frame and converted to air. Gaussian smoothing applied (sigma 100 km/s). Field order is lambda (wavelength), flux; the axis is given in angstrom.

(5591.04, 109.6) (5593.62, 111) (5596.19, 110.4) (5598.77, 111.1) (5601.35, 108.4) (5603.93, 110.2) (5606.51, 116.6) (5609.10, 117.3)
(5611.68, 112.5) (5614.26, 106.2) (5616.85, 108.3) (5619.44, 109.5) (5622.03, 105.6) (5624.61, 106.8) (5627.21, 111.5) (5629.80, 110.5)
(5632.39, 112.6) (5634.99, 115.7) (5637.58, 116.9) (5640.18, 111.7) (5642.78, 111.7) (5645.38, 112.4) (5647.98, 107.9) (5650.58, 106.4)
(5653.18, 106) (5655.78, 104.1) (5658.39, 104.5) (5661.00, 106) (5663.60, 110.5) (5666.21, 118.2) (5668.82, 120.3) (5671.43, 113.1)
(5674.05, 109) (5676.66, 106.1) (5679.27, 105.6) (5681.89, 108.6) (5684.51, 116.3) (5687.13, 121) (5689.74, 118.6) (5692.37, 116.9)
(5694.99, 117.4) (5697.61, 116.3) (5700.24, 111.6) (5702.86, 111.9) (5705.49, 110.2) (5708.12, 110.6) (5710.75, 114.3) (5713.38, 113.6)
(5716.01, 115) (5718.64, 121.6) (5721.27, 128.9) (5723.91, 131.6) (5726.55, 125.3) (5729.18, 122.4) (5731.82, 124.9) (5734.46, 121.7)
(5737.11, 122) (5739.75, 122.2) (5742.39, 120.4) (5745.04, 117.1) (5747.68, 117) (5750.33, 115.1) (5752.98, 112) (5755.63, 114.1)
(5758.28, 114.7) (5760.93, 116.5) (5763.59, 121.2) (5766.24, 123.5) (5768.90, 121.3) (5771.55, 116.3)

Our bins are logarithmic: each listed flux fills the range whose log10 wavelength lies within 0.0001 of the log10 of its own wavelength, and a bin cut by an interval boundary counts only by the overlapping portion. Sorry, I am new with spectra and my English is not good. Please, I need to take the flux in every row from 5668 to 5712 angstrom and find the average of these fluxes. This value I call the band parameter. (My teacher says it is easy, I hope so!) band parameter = 113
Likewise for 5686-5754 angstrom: 118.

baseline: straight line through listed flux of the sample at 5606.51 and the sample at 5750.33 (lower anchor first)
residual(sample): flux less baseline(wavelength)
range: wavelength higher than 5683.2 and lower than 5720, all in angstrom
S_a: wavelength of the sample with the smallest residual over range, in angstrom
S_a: 5705.49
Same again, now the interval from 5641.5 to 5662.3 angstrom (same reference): 5655.78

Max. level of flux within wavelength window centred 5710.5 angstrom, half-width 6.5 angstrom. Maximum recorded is 115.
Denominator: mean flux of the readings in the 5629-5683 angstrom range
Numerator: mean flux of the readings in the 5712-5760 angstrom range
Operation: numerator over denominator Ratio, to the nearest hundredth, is 1.09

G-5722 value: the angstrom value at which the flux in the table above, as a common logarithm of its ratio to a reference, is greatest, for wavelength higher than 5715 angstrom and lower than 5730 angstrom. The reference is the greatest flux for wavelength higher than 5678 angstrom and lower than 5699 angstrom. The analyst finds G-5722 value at 5723.91 angstrom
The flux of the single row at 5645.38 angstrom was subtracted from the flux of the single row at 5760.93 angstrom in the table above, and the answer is 4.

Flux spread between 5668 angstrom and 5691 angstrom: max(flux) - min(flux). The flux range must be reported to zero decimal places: 15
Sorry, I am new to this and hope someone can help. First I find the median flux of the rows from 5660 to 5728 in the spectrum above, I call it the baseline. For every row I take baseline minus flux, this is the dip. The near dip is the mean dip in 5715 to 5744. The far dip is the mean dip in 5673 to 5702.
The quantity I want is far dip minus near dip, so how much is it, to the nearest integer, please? 10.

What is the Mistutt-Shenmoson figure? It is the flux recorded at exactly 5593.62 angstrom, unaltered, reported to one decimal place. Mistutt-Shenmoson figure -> 111.0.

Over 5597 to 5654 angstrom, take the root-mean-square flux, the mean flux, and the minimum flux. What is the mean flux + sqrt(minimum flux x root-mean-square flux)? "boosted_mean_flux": 219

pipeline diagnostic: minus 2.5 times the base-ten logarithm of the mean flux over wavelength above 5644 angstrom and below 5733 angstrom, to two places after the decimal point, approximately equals -5.15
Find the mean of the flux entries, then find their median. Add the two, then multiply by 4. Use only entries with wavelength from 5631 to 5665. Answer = 881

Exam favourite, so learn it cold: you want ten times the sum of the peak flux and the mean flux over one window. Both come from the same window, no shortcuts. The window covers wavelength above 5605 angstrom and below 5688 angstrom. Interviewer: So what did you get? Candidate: 2319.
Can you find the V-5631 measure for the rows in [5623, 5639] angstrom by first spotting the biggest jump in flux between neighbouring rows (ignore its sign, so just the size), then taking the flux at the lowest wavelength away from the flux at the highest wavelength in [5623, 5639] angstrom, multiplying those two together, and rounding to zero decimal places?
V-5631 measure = 47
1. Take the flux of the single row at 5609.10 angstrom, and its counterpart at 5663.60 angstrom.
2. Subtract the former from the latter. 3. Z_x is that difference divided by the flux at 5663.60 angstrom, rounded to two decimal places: -0.06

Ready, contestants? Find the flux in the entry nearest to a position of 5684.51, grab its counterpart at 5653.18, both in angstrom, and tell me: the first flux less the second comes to 10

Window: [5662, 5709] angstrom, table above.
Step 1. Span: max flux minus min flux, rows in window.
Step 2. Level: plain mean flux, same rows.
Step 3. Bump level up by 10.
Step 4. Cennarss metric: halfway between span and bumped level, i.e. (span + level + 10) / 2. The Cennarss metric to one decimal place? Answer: 69.4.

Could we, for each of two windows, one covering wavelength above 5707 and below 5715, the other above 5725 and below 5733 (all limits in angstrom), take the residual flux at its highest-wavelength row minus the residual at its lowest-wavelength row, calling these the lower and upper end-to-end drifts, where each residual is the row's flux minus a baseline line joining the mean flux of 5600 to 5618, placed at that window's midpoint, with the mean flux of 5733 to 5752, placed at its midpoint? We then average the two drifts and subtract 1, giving 0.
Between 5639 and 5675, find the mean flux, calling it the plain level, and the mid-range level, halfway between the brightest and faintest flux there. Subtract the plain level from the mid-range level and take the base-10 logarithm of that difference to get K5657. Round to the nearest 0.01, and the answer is 0.32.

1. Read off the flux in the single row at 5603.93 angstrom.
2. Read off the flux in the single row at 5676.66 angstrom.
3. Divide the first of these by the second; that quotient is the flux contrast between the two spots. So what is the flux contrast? 1.04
